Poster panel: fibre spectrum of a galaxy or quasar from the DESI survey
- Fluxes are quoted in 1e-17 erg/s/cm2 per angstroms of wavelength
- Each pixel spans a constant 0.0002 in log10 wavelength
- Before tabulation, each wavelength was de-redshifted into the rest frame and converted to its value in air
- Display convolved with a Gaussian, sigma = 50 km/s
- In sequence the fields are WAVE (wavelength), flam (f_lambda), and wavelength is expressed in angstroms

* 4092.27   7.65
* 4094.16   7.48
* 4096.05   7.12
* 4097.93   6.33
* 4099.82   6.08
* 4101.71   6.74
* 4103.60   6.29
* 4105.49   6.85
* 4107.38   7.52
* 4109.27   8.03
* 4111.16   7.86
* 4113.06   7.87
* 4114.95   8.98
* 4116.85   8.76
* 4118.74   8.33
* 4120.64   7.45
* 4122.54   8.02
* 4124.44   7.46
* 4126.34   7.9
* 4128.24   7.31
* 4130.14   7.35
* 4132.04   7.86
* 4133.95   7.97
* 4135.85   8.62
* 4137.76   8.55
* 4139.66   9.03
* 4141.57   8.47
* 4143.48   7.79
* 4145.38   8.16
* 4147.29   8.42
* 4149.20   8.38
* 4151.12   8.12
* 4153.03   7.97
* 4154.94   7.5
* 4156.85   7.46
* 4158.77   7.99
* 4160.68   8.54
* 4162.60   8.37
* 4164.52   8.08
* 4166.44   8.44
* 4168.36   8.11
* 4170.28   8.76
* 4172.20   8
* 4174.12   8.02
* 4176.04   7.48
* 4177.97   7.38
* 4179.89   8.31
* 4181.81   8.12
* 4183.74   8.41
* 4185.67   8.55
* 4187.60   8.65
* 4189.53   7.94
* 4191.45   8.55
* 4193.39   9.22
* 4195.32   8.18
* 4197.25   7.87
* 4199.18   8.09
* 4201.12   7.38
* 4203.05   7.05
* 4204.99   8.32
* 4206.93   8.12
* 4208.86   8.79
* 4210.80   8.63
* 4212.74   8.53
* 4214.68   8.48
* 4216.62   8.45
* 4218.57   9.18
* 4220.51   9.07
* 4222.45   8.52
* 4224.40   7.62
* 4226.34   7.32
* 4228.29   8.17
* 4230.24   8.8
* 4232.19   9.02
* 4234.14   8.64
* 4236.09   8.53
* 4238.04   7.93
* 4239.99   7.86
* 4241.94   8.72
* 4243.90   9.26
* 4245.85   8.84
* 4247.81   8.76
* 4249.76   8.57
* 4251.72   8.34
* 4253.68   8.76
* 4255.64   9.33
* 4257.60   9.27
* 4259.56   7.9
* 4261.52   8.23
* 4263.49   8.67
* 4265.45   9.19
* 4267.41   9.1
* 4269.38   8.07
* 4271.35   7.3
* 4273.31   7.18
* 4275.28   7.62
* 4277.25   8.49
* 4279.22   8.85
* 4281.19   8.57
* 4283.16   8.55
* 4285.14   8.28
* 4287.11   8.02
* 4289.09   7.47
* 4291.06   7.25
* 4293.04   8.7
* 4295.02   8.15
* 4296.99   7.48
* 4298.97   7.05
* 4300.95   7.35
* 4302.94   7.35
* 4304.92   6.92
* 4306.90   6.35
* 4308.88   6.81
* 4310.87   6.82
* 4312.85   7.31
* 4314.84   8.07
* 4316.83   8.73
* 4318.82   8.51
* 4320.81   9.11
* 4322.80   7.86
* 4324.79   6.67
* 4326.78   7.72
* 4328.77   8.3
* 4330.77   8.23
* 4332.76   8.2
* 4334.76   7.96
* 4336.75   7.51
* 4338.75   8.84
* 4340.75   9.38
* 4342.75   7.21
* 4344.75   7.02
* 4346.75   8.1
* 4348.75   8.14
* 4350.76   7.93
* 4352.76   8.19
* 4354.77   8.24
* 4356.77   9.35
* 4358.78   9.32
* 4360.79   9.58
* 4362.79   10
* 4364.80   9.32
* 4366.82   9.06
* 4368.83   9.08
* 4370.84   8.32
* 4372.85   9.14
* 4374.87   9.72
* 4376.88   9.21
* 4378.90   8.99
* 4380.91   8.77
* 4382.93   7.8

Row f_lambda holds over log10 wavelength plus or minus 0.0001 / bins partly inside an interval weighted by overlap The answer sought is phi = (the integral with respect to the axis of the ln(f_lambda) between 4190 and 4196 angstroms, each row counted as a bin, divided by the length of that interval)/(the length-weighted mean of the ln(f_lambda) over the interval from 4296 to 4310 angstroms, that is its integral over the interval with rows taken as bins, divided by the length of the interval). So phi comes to 1.10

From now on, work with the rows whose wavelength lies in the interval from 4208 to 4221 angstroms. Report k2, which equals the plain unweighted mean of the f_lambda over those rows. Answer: 8.73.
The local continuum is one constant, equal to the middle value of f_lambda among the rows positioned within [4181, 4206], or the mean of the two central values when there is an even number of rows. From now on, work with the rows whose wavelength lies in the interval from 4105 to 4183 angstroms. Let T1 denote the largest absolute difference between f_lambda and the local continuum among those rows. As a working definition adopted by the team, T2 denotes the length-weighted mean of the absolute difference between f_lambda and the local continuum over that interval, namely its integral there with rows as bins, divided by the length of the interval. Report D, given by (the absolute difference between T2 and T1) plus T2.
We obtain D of 1.33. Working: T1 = 1.33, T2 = 0.40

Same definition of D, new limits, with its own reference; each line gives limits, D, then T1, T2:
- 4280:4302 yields 1.13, 1.13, 0.54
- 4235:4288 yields 1.15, 1.15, 0.54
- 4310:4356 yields 1.51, 1.51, 0.52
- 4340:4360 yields 1.20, 1.20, 0.61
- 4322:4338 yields 1.51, 1.51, 0.43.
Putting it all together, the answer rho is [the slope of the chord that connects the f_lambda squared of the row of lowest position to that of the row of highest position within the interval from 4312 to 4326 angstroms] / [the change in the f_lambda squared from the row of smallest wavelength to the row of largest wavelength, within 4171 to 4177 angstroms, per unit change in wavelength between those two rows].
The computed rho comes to 0.4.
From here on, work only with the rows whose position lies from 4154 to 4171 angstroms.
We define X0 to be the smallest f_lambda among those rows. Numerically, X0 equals 7.46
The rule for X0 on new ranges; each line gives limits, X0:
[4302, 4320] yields 6.35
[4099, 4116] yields 6.08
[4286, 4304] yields 7.05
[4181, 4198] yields 7.87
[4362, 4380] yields 8.32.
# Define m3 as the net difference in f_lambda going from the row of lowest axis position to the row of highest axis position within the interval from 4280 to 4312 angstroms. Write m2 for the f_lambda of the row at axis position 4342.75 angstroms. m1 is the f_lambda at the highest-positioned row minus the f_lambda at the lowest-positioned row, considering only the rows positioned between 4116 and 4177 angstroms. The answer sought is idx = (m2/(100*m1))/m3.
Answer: 0.03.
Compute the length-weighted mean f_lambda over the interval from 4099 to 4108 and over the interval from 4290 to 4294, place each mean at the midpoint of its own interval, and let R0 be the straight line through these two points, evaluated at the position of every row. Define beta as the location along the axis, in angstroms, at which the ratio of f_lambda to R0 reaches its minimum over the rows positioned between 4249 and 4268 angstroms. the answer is 4259.56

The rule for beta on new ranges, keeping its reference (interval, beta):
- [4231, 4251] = 4239.99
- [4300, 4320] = 4306.90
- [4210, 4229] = 4226.34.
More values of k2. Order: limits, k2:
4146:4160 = 7.98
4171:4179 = 7.72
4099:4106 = 6.49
